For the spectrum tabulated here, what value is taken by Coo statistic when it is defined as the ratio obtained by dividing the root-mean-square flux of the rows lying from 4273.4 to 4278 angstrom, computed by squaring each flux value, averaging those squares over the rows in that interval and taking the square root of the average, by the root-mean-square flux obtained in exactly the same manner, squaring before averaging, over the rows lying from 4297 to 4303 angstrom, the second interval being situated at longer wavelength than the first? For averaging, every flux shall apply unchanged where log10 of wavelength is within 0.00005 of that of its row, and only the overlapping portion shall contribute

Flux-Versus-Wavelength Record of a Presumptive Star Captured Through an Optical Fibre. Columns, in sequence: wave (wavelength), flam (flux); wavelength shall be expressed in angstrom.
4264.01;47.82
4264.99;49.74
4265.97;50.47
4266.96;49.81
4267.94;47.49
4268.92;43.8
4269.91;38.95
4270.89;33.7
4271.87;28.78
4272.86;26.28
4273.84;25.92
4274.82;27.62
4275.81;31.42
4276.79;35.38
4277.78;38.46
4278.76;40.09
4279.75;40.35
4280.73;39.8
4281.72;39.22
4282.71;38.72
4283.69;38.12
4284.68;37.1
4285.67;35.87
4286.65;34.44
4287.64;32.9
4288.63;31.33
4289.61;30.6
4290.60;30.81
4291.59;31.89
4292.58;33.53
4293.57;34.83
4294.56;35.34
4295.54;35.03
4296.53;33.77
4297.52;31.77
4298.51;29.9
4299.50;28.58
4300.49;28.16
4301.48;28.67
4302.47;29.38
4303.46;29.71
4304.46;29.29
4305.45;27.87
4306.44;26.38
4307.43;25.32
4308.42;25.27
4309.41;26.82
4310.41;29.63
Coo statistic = 1.09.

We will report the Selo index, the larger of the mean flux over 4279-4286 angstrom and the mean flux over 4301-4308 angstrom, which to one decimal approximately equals 38.5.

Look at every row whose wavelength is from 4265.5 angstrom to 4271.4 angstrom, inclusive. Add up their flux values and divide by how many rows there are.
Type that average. 44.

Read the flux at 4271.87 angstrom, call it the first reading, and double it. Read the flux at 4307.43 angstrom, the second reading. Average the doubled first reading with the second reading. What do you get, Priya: 41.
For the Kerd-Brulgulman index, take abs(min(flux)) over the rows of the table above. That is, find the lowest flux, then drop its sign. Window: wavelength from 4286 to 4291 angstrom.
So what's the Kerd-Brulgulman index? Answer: 31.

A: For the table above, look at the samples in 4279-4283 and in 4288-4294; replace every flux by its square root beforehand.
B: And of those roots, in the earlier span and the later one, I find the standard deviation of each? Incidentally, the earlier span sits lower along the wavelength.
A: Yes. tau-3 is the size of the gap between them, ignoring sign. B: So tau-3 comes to 0.09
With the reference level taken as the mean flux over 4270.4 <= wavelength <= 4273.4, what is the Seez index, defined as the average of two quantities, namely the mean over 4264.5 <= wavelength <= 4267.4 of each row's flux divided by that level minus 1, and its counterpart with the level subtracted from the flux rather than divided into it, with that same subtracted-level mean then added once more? 31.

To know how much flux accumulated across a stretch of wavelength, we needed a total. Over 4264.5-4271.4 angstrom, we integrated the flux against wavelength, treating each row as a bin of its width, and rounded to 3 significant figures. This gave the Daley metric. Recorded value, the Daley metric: 309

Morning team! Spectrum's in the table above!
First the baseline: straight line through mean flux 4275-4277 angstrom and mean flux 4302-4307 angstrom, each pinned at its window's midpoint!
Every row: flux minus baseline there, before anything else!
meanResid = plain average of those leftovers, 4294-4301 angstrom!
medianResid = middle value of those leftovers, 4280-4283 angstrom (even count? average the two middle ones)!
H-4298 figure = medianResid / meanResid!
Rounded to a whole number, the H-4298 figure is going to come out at 3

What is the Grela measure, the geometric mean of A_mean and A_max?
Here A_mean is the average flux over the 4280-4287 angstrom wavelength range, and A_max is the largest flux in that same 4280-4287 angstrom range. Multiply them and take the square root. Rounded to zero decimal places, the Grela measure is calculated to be 39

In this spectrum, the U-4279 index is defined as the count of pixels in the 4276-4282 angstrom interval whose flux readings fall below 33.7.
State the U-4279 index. 0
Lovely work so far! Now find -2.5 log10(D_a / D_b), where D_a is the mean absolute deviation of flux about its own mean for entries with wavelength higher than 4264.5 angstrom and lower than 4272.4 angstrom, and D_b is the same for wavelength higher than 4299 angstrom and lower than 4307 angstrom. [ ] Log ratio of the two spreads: -2.4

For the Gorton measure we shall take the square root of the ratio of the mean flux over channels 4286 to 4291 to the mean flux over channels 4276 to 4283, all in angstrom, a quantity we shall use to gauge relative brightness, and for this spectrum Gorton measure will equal 0.91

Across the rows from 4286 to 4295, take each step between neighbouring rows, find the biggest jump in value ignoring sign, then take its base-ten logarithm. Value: 0.21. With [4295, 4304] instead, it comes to 0.30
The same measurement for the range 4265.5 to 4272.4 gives 0.72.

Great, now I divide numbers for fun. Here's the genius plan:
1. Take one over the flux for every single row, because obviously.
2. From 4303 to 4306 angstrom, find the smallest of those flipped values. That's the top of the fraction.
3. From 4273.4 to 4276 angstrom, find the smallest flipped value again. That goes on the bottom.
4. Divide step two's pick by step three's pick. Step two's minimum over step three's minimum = 1.06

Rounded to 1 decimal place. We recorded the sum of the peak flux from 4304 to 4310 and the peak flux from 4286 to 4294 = 64.1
